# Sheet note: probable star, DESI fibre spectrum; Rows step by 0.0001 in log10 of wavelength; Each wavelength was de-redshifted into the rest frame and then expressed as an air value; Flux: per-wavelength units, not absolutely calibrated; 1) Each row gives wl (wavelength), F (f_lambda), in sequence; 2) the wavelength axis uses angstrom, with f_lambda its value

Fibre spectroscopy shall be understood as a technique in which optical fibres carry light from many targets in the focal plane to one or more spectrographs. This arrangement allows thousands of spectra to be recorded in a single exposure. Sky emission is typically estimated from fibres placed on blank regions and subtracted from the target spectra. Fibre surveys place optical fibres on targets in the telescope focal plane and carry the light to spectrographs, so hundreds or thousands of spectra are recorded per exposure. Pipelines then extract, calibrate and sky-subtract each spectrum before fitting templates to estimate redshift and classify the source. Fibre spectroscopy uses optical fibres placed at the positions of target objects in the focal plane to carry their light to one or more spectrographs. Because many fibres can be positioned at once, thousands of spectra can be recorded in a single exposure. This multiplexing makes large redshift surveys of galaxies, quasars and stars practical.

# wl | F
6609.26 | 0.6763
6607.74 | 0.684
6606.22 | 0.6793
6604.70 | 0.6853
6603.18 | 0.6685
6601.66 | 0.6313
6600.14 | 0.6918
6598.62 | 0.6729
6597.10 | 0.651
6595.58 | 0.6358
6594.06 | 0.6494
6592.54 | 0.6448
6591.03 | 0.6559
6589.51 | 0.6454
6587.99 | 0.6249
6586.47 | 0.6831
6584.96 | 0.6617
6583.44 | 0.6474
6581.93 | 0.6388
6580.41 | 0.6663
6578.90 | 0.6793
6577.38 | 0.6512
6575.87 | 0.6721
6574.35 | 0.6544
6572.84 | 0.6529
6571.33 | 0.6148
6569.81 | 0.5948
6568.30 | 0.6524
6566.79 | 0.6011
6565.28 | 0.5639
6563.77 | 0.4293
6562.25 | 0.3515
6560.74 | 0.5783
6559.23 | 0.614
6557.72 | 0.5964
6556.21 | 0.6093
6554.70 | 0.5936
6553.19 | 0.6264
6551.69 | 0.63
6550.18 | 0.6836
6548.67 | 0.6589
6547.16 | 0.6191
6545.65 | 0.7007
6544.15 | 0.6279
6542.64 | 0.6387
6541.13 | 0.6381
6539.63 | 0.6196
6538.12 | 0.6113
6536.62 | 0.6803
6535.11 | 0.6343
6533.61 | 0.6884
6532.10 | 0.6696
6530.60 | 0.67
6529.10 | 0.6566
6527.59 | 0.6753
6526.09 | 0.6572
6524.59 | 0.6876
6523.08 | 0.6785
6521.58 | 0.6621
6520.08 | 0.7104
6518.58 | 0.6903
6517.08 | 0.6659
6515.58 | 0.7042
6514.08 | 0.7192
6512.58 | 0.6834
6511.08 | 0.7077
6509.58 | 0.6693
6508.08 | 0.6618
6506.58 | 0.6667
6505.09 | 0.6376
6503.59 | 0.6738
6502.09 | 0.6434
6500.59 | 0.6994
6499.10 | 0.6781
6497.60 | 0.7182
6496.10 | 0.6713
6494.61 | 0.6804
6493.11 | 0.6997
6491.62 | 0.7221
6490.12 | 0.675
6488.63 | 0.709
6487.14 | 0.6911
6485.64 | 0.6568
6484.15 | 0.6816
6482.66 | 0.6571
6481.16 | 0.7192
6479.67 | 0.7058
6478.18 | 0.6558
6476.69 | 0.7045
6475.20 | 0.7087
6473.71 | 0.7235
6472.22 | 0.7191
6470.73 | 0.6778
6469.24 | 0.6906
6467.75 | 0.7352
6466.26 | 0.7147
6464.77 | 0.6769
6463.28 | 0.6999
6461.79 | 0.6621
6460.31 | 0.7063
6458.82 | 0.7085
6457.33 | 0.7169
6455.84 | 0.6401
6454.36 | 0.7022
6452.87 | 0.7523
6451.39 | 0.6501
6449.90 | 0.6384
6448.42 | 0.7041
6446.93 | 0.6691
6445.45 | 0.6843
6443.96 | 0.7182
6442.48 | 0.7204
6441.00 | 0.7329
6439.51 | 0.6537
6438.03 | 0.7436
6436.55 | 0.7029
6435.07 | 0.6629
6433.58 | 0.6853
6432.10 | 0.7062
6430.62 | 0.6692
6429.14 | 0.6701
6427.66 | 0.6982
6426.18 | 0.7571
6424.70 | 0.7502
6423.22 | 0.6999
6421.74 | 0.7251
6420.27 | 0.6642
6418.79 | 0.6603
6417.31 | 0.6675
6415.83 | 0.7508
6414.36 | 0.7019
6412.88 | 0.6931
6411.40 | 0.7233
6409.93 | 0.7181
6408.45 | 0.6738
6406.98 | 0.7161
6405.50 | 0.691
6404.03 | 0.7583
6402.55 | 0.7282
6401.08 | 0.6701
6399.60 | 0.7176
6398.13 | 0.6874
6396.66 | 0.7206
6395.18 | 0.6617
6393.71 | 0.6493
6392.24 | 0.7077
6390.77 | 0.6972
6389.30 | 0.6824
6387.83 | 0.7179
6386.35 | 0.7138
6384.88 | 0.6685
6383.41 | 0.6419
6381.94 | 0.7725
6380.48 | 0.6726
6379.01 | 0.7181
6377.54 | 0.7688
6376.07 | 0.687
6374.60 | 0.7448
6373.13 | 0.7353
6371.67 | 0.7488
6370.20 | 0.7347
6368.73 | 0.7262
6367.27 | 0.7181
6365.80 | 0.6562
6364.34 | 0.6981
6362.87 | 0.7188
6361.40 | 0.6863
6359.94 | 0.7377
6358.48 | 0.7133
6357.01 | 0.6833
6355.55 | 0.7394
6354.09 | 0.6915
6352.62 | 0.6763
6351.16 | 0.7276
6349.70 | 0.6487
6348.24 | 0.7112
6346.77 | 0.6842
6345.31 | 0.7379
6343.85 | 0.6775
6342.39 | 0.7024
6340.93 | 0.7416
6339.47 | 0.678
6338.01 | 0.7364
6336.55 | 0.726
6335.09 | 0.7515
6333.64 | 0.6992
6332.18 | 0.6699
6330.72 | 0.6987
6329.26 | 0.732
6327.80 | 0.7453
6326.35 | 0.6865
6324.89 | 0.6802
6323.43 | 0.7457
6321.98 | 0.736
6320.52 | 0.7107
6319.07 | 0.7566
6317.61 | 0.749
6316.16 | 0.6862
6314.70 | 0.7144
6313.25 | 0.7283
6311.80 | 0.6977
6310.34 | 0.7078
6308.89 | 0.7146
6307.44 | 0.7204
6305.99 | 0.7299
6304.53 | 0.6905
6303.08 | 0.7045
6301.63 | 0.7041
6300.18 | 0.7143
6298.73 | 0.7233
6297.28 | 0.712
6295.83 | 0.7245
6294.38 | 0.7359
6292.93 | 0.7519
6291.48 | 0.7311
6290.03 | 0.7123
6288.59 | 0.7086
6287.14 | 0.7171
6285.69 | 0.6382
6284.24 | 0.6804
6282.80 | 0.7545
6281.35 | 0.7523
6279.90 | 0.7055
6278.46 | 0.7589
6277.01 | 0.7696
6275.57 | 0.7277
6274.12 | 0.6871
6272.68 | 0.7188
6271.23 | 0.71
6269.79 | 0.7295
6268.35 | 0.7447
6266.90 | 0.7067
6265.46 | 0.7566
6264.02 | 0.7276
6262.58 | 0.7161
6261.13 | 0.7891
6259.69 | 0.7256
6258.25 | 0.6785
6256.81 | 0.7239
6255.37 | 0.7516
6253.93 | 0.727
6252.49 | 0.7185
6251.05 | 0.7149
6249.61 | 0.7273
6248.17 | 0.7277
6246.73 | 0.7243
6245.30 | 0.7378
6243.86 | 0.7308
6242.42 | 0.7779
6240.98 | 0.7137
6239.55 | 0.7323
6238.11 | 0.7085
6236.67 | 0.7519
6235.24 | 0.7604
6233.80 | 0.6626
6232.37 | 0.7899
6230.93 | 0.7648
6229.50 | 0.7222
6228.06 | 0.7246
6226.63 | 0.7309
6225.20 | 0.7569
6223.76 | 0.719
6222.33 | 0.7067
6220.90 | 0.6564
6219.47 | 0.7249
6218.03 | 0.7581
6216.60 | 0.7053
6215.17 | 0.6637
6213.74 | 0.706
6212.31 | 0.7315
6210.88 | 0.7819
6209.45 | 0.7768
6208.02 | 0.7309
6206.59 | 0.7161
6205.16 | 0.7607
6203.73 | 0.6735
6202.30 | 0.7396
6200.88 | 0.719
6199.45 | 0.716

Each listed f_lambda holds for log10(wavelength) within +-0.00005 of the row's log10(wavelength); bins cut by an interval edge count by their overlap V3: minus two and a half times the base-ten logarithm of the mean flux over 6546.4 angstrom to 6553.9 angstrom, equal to 0.478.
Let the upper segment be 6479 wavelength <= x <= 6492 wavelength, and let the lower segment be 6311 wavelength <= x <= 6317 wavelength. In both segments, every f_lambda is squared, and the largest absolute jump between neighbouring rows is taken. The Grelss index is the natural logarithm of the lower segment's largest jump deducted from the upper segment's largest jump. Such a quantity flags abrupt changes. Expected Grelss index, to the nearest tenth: -3.2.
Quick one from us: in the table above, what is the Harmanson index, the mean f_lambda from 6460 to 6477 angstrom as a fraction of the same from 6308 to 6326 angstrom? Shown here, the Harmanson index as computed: 0.98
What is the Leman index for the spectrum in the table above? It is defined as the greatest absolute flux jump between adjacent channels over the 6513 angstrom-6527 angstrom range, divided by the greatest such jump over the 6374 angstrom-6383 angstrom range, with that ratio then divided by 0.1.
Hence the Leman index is 4.8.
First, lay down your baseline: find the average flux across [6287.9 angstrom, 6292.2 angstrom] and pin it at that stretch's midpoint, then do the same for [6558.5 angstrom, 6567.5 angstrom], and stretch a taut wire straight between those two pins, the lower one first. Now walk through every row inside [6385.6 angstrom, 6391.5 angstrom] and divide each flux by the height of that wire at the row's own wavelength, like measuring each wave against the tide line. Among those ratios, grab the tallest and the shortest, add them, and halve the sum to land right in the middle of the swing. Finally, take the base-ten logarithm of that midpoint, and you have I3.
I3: 0.034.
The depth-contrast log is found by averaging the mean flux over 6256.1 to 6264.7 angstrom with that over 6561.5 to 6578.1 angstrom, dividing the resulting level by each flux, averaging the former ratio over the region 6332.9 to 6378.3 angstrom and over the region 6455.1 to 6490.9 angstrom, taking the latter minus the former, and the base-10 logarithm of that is -1.6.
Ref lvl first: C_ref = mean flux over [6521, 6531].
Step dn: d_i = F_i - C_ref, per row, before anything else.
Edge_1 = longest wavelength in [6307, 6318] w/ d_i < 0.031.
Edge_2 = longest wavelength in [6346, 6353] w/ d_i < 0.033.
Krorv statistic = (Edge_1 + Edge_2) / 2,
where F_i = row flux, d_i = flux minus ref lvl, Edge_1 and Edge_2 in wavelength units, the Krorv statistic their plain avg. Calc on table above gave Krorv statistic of 6334.4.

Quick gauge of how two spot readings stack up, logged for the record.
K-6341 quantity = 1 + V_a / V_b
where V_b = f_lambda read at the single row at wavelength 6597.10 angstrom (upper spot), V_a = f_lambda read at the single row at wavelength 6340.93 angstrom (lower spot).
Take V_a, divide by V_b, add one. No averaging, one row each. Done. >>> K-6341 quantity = 2.14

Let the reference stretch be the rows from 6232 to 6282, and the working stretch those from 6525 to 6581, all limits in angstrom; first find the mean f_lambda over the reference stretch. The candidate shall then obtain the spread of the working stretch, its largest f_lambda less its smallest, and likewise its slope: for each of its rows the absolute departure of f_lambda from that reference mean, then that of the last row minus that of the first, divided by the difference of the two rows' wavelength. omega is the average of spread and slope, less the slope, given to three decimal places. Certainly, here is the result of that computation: 0.175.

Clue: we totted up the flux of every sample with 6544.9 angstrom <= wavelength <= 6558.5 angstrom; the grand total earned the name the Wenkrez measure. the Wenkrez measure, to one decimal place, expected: 5.7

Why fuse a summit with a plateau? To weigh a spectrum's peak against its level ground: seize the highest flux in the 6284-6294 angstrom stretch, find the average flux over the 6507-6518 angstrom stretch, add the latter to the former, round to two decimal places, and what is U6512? 1.44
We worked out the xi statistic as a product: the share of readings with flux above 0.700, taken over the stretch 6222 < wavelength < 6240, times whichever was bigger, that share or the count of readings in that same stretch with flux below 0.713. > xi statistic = 2.77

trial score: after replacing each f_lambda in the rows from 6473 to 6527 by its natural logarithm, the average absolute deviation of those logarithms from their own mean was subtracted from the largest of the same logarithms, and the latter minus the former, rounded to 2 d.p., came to -0.35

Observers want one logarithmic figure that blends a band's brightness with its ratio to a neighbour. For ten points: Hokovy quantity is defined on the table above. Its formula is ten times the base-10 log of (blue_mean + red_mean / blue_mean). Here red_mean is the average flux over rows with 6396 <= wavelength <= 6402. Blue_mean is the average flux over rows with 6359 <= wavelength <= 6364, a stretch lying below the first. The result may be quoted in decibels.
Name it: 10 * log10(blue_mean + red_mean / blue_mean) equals 2.29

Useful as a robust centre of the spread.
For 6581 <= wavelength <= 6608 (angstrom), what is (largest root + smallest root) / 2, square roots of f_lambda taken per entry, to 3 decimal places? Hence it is 0.811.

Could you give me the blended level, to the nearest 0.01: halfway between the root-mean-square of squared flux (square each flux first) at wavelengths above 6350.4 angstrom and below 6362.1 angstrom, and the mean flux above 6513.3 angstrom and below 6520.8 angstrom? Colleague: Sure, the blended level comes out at 0.60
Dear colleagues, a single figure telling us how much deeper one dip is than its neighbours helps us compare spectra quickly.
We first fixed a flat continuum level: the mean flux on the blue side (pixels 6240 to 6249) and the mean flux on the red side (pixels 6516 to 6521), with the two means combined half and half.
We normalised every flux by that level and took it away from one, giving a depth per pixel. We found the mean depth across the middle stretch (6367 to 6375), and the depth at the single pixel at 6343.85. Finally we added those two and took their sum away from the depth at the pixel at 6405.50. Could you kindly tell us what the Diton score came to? 0.013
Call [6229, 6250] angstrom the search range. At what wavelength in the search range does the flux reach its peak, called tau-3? 6232.37 angstrom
